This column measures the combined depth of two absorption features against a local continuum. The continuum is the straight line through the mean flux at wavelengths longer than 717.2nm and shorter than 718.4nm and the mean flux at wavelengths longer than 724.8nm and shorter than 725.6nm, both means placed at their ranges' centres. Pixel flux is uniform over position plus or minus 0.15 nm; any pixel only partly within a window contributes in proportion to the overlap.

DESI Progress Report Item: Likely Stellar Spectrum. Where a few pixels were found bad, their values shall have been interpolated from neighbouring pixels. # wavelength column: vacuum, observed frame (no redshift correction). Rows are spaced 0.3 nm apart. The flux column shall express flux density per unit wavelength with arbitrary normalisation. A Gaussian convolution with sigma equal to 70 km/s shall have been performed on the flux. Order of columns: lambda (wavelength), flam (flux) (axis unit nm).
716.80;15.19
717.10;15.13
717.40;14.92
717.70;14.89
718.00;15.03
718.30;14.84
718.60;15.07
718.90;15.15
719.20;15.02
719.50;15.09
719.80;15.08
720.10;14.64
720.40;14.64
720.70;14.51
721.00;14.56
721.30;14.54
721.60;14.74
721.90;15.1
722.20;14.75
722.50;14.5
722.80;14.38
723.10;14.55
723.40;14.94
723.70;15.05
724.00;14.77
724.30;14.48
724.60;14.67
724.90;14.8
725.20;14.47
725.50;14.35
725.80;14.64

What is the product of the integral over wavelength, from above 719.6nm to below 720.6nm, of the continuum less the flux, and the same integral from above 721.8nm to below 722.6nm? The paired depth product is -0.001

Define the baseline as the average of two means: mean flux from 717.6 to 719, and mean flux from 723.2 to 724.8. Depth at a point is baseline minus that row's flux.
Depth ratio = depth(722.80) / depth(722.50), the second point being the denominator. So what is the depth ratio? 1.3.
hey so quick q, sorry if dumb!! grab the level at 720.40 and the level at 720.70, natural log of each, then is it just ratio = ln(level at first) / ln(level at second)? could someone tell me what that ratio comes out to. 1.00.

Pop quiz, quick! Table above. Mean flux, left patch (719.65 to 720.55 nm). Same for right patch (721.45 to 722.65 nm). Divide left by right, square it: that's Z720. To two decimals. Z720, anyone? 1.00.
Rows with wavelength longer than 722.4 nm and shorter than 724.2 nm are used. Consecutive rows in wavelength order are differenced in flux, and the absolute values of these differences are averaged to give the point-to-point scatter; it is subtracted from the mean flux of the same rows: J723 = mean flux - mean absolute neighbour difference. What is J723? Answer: 14.5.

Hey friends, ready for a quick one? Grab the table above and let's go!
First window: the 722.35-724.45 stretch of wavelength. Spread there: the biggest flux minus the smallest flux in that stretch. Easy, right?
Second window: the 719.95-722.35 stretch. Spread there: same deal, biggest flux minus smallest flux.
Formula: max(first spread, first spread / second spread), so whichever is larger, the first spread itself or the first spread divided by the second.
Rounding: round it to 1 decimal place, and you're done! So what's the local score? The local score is 1.1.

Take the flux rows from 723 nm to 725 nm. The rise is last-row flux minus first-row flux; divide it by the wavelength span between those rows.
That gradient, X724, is 0.14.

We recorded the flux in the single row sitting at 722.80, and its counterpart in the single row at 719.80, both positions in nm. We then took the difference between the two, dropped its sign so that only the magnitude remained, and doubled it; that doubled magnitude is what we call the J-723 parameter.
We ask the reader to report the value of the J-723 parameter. 1.40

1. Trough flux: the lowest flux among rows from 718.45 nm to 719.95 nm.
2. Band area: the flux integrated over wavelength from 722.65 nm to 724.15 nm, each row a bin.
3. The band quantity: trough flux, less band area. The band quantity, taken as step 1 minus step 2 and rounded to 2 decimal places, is -7.09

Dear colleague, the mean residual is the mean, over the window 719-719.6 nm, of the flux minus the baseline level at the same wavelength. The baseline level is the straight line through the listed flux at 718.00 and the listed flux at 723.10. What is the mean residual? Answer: 0.2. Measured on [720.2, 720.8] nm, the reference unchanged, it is -0.2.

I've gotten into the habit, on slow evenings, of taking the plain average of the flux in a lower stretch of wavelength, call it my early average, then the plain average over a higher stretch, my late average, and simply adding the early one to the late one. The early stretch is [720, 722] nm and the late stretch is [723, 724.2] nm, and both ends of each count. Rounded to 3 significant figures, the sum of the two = 29.5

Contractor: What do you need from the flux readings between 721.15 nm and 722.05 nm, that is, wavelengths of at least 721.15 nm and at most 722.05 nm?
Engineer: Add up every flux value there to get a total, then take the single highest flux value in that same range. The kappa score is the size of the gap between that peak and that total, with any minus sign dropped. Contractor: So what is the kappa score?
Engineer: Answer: 29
